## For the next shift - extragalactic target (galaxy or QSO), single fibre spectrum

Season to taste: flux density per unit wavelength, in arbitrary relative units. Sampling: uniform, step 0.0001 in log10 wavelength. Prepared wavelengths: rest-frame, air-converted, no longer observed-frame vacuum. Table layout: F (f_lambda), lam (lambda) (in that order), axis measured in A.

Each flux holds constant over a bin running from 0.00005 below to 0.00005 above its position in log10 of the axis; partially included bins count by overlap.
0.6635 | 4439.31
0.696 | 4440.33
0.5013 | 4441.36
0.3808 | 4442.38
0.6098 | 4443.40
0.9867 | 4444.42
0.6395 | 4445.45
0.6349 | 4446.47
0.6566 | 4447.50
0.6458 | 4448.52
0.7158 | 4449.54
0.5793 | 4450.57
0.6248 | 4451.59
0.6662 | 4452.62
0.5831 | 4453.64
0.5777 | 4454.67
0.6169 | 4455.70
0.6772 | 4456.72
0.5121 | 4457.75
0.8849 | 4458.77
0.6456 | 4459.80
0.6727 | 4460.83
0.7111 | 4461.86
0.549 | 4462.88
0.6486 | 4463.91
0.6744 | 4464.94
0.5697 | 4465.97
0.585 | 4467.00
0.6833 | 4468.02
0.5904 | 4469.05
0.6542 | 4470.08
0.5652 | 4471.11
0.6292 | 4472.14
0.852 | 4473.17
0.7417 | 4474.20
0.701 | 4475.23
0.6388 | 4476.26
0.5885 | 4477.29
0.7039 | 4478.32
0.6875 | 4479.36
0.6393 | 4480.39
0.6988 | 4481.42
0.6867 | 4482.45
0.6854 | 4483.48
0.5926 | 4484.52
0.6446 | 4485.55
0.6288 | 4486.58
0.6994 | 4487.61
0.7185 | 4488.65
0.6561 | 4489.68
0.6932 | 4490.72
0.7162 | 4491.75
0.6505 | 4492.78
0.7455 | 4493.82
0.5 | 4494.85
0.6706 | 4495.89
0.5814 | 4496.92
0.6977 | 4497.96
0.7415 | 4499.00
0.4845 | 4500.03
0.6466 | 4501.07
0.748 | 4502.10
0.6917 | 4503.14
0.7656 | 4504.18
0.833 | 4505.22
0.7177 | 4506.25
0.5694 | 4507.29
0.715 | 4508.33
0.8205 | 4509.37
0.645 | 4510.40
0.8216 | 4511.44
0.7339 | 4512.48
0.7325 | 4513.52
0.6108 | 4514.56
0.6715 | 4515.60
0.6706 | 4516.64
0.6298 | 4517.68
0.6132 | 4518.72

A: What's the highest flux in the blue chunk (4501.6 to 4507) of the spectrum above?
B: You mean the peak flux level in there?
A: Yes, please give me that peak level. 0.833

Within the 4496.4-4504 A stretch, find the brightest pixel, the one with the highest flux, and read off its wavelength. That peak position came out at 4502.10 A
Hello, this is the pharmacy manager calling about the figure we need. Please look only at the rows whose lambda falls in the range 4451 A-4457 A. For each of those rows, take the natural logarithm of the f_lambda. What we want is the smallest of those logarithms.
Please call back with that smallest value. -0.549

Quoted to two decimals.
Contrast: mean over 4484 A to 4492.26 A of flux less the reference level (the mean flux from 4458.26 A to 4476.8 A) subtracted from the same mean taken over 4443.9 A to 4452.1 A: 0.02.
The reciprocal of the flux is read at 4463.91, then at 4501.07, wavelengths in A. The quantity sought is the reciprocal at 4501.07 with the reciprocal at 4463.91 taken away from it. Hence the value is 0.0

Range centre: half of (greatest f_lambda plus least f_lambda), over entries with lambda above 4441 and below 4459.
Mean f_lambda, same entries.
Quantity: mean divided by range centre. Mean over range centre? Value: 0.93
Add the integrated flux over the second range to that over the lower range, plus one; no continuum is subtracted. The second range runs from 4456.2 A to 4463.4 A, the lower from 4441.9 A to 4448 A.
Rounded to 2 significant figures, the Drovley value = 9.8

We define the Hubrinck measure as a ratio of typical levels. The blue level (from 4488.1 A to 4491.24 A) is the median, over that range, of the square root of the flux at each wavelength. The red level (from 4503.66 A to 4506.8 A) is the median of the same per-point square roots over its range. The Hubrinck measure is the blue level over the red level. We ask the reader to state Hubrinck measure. 0.95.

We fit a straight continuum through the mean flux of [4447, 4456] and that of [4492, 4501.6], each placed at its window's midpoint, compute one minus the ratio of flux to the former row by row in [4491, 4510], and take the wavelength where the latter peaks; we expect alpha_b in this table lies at 4500.03 A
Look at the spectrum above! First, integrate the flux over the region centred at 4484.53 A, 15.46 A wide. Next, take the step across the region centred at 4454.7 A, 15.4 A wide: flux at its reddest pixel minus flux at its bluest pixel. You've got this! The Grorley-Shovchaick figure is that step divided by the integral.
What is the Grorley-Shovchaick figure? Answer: 0.0053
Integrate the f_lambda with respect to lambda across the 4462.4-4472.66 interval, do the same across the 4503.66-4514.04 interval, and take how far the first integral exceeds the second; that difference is -1.3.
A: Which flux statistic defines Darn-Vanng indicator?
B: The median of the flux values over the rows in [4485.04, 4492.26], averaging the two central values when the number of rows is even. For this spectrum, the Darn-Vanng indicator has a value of 0.693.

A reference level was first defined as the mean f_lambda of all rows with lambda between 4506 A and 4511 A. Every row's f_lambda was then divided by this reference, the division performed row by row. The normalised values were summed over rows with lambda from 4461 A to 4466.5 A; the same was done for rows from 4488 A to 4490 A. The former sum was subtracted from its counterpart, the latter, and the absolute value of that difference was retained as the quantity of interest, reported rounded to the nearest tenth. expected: 2.6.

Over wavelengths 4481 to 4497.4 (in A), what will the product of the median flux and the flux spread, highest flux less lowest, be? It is 0.17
